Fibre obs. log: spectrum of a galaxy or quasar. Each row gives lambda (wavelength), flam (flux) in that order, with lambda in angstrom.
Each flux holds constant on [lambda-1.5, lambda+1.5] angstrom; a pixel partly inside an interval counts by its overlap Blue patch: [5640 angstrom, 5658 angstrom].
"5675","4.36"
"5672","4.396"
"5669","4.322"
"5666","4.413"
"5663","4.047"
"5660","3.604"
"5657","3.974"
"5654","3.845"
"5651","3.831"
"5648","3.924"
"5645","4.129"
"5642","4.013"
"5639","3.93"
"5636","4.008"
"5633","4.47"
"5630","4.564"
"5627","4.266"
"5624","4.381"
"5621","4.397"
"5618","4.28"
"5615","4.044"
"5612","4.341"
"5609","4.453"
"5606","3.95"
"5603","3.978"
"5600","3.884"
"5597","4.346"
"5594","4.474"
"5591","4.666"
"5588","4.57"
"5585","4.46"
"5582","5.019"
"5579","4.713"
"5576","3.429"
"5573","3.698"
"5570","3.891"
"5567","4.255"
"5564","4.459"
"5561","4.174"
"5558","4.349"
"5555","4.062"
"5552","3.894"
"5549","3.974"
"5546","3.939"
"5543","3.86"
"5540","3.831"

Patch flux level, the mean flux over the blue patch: 3.95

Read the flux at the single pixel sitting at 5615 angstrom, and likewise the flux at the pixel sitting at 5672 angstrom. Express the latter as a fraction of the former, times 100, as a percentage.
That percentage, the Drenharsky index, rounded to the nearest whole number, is 109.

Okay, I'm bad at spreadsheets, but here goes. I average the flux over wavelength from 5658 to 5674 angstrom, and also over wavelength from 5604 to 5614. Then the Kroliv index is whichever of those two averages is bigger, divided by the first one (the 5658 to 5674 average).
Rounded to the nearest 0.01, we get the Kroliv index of 1.02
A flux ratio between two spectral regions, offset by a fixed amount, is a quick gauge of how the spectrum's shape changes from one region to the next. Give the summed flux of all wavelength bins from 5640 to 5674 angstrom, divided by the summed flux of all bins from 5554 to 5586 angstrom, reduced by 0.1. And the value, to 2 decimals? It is 0.86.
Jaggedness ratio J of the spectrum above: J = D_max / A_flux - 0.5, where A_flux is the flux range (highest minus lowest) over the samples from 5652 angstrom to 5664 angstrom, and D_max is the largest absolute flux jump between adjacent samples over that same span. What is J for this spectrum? 0.5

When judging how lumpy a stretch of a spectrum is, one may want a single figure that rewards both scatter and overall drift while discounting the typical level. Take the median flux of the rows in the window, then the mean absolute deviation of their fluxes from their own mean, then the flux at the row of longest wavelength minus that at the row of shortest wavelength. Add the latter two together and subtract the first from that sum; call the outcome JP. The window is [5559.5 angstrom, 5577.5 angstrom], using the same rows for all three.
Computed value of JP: -4.5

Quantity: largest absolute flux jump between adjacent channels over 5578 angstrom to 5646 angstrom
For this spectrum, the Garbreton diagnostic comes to 0.56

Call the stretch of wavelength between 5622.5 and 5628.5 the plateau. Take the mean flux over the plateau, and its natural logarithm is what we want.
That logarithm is 1.46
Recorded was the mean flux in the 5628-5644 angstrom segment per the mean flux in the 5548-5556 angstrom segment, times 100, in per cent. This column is 106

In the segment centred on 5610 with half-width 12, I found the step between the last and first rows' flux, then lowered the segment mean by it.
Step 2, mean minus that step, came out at 3.7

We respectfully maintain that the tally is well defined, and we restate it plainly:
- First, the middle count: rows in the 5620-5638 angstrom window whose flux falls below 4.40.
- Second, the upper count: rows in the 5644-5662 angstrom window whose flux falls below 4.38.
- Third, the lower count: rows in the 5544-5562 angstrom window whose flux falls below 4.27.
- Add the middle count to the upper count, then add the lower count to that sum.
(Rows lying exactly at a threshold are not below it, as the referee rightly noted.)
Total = 15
